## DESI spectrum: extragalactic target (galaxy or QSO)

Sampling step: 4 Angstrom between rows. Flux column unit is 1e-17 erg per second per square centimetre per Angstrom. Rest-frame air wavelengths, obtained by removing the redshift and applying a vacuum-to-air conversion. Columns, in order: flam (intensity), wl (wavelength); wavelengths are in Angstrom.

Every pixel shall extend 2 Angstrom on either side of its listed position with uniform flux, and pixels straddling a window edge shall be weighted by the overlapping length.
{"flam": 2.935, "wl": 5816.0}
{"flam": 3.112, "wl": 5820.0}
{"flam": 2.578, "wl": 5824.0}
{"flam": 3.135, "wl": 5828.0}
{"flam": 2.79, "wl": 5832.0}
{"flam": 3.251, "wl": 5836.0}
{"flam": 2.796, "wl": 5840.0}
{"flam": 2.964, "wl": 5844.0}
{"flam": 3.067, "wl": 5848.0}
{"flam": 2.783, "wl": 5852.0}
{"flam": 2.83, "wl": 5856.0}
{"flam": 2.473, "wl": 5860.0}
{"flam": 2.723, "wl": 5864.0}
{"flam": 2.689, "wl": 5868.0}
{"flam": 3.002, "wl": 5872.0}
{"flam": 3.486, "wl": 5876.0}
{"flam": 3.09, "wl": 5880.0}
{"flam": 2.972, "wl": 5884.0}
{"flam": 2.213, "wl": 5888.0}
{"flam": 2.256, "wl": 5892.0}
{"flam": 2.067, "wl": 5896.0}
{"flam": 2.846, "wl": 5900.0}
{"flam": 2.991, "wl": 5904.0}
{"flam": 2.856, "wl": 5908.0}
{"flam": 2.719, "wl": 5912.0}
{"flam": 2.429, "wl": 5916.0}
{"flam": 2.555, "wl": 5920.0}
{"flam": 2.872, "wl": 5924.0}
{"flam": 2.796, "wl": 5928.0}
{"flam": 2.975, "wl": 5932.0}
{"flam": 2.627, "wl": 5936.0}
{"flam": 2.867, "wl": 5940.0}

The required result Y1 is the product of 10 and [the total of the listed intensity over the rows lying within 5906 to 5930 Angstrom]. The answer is 162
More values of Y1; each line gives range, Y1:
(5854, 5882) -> 203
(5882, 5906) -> 153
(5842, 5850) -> 60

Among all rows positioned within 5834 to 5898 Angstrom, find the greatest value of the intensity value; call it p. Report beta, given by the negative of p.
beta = -3.49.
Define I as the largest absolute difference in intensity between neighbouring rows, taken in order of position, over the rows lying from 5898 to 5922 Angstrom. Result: 0.29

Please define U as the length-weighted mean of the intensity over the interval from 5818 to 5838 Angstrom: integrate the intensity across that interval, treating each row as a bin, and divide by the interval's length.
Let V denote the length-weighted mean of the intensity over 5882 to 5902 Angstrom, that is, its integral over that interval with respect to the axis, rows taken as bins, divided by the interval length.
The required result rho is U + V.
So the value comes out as 5.44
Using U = 2.97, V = 2.47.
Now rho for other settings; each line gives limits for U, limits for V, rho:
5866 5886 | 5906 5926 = 5.73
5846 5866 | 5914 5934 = 5.50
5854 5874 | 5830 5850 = 5.72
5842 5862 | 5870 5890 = 5.78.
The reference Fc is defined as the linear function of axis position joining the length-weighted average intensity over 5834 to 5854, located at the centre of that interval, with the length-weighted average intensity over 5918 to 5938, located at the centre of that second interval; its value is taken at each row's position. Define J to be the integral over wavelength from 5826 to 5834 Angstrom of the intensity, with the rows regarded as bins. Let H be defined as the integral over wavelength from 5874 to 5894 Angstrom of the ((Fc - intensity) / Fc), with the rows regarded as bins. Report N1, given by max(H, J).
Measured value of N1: 24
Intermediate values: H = 0.50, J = 24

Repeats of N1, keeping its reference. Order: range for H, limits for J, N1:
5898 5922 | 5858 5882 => 70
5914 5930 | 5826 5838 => 37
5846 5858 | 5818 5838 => 59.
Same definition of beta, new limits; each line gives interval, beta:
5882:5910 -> -2.99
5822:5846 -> -3.25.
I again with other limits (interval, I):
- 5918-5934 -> 0.32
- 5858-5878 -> 0.48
